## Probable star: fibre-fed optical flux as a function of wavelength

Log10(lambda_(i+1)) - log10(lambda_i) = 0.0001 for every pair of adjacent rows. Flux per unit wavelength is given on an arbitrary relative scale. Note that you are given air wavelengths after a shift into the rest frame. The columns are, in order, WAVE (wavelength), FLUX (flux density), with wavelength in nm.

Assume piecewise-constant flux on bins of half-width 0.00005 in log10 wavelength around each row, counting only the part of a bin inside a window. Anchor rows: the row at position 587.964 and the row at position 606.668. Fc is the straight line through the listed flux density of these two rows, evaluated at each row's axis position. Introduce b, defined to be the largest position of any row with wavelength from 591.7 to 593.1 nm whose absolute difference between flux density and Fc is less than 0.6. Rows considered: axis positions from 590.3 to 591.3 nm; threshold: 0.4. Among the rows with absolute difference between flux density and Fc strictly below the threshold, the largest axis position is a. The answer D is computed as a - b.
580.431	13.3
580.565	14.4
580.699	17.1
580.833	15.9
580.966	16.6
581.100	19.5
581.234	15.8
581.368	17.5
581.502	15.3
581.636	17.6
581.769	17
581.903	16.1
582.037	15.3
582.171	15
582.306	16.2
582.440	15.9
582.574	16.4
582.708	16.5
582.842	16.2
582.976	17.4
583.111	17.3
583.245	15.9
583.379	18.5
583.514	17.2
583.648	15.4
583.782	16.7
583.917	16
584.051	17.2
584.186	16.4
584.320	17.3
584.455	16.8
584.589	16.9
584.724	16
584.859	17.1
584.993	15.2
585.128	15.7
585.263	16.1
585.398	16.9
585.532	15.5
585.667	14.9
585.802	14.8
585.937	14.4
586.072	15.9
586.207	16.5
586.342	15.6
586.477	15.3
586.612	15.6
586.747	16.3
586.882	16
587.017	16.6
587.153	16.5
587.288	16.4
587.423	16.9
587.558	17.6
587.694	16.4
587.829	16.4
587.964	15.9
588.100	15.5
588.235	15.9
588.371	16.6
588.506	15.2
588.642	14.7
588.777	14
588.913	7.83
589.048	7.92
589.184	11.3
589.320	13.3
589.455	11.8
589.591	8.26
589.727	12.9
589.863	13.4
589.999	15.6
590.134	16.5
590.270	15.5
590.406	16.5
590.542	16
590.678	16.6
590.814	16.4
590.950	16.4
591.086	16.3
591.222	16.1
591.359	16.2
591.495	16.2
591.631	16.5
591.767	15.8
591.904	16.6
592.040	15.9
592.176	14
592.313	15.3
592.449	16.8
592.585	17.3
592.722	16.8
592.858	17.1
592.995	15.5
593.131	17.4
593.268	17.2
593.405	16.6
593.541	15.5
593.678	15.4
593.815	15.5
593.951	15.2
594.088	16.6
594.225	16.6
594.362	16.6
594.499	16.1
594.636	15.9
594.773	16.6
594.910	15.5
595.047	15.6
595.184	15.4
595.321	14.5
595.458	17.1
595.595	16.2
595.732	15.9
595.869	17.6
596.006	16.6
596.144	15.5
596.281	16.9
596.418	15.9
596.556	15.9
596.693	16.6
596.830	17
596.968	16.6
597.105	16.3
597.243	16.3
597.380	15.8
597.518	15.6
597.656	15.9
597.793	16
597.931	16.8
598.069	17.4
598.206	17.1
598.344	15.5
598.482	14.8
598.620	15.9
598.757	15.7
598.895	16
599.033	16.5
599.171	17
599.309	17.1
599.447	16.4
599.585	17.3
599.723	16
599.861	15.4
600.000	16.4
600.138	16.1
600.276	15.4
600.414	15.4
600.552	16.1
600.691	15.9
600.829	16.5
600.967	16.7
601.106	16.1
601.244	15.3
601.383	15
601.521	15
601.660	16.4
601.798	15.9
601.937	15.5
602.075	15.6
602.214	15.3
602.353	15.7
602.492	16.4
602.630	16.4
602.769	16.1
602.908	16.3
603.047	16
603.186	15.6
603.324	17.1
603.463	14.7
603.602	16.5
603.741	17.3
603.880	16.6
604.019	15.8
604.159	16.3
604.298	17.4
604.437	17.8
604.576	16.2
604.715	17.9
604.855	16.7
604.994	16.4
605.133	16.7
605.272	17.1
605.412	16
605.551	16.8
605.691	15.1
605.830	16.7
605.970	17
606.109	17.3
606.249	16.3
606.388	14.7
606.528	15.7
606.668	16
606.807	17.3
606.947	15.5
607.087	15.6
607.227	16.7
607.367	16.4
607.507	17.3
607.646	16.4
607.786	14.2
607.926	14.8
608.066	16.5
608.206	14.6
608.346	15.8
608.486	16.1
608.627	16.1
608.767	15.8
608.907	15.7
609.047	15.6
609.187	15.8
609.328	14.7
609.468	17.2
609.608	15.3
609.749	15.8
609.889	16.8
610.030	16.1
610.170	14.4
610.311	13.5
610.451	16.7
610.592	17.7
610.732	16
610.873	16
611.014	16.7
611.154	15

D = -1.77 nm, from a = 591.222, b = 592.995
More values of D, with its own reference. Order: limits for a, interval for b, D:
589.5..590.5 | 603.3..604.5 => -14.16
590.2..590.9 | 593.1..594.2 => -3.27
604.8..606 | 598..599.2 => 6.38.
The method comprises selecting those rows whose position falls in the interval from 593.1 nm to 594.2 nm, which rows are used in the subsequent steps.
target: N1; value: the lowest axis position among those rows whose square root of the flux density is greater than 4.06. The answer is 593.131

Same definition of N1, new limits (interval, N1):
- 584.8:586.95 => 584.859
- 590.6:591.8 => 590.678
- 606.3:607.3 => 606.807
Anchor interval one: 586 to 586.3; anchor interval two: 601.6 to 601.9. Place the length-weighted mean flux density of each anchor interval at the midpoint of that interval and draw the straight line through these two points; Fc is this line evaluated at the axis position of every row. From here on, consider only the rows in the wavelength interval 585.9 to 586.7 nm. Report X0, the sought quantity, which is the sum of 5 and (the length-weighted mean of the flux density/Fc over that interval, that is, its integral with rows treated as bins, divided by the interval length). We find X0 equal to 5.97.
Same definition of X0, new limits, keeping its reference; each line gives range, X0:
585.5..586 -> 5.92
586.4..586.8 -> 5.98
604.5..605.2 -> 6.05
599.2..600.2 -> 6.02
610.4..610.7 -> 6.06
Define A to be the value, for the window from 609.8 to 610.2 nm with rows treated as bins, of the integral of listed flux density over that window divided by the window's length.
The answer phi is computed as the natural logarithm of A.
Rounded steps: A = 15.9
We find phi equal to 2.77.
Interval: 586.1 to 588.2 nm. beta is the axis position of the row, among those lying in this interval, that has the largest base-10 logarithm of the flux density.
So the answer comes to 587.558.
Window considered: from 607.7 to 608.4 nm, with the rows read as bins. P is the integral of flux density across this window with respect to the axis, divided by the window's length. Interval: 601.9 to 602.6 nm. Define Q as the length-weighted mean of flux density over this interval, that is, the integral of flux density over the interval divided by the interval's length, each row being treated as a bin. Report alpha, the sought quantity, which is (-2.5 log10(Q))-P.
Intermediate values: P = 15.2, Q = 15.8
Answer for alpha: -18.2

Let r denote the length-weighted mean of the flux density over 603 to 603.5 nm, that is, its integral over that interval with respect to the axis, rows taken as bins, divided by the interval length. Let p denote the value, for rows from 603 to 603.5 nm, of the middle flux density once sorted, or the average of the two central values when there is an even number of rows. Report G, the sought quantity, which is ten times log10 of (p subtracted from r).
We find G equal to -9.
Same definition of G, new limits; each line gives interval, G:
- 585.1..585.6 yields -7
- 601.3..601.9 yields -10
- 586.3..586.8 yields -10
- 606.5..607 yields -5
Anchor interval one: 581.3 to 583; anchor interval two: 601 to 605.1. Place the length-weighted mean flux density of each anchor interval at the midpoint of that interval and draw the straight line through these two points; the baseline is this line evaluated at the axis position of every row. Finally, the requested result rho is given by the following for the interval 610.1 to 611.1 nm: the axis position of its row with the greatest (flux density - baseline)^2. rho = 610.311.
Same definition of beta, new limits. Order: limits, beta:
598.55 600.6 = 599.585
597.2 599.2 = 598.069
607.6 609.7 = 609.468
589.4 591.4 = 590.678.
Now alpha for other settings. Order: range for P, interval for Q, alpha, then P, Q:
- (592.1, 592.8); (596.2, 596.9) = -19.1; 16.1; 16.4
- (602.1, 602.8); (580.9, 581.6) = -19.0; 15.9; 17.0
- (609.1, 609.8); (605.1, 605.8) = -18.8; 15.7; 16.3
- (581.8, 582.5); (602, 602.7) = -18.7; 15.7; 15.9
